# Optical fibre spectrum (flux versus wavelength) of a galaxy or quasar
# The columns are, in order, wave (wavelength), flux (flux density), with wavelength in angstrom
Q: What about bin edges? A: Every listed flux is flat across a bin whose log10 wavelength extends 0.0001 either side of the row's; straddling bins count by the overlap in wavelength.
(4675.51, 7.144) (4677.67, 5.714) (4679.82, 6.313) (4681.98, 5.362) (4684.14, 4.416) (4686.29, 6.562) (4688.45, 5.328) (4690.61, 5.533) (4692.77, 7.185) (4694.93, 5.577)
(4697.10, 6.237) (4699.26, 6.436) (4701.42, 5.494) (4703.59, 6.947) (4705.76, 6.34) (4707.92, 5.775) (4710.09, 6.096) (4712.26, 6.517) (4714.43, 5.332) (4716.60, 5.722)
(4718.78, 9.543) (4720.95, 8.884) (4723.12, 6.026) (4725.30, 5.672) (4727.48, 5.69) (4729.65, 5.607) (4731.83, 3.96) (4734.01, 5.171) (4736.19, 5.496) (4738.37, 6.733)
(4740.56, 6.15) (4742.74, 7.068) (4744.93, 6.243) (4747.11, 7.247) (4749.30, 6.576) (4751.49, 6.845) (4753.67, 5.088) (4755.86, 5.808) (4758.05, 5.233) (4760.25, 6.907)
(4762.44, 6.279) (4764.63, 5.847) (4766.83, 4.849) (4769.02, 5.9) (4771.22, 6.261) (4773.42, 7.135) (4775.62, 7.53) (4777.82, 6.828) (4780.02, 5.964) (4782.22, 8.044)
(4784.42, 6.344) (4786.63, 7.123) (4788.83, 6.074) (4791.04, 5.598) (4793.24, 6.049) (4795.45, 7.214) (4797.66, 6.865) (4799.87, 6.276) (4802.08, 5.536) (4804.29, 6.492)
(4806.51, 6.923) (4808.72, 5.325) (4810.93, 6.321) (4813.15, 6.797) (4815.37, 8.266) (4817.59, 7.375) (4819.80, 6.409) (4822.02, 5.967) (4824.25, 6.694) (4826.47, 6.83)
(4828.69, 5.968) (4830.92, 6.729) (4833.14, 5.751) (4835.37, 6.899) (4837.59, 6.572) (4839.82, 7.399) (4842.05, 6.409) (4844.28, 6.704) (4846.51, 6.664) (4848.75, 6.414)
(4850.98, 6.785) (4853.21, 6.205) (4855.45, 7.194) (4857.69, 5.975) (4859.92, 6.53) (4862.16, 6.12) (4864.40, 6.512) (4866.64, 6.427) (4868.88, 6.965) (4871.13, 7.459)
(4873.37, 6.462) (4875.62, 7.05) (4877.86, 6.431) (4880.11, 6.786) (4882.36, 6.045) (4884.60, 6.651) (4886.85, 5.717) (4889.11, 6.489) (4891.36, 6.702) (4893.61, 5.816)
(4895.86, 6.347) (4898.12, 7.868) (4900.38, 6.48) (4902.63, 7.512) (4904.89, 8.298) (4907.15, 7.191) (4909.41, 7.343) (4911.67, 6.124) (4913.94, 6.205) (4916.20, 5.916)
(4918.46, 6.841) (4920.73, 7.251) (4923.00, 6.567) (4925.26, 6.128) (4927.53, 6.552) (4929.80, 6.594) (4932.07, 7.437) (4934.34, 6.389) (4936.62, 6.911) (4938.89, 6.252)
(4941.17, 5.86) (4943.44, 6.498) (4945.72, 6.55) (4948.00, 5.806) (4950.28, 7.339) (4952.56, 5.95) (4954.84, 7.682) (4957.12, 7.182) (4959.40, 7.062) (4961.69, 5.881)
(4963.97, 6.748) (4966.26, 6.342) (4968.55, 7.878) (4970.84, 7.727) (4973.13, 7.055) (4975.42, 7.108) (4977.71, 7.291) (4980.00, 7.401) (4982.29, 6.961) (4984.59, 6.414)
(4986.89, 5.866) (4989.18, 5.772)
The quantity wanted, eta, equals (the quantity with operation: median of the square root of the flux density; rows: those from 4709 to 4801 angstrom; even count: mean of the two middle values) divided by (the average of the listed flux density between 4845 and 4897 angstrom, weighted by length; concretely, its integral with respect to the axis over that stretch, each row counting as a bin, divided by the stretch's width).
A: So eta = 0.382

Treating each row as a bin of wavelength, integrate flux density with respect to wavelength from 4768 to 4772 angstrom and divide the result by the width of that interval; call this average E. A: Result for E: 6.1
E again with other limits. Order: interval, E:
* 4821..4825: 6.3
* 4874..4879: 6.7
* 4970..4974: 7.4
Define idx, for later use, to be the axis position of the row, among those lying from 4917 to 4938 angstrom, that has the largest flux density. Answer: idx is 4932.07 angstrom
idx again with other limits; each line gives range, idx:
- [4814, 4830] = 4815.37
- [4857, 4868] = 4859.92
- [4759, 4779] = 4775.62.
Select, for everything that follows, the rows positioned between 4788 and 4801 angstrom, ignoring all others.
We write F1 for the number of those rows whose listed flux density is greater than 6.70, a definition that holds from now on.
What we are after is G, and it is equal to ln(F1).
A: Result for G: 0.69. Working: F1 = 2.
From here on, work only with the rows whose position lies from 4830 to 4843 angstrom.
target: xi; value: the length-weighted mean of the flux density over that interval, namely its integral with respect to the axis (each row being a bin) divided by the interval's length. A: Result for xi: 6.63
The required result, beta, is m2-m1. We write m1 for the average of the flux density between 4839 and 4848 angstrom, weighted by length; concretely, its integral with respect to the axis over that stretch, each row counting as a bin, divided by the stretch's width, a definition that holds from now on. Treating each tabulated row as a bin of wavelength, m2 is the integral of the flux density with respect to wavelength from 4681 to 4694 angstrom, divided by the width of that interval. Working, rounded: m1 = 6.75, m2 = 5.7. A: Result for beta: -1.0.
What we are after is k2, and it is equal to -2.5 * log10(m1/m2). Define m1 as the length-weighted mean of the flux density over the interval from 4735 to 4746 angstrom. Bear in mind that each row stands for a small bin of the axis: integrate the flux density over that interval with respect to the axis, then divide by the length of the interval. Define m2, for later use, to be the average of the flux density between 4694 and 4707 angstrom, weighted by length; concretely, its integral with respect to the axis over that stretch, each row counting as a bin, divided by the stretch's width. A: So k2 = -0.03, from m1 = 6.32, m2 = 6.17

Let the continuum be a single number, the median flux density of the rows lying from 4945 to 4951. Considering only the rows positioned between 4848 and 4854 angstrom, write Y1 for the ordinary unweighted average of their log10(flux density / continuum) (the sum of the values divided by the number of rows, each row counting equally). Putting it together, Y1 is -0.006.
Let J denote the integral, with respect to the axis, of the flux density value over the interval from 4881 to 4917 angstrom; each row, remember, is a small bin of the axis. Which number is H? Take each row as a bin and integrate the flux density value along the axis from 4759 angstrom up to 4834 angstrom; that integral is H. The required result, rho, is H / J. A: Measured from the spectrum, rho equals 2.02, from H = 486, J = 240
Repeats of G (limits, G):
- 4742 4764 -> 1.39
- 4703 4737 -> 1.10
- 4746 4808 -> 2.40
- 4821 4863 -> 1.95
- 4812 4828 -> 1.39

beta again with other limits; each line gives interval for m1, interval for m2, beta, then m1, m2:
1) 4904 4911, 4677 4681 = -1.5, 7.49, 6.0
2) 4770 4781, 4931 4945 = -0.2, 6.74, 6.6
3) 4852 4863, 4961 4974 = 0.6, 6.42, 7.0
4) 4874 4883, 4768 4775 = -0.1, 6.60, 6.5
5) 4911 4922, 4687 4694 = -0.4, 6.48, 6.0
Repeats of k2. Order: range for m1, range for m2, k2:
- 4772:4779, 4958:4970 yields -0.05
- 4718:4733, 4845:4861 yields 0.02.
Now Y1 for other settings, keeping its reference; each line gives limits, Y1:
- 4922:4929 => -0.009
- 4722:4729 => -0.053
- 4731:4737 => -0.132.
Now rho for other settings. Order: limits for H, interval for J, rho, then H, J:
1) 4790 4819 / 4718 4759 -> 0.74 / 190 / 256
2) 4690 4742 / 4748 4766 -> 2.94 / 322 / 109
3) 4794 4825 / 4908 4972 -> 0.48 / 204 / 428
